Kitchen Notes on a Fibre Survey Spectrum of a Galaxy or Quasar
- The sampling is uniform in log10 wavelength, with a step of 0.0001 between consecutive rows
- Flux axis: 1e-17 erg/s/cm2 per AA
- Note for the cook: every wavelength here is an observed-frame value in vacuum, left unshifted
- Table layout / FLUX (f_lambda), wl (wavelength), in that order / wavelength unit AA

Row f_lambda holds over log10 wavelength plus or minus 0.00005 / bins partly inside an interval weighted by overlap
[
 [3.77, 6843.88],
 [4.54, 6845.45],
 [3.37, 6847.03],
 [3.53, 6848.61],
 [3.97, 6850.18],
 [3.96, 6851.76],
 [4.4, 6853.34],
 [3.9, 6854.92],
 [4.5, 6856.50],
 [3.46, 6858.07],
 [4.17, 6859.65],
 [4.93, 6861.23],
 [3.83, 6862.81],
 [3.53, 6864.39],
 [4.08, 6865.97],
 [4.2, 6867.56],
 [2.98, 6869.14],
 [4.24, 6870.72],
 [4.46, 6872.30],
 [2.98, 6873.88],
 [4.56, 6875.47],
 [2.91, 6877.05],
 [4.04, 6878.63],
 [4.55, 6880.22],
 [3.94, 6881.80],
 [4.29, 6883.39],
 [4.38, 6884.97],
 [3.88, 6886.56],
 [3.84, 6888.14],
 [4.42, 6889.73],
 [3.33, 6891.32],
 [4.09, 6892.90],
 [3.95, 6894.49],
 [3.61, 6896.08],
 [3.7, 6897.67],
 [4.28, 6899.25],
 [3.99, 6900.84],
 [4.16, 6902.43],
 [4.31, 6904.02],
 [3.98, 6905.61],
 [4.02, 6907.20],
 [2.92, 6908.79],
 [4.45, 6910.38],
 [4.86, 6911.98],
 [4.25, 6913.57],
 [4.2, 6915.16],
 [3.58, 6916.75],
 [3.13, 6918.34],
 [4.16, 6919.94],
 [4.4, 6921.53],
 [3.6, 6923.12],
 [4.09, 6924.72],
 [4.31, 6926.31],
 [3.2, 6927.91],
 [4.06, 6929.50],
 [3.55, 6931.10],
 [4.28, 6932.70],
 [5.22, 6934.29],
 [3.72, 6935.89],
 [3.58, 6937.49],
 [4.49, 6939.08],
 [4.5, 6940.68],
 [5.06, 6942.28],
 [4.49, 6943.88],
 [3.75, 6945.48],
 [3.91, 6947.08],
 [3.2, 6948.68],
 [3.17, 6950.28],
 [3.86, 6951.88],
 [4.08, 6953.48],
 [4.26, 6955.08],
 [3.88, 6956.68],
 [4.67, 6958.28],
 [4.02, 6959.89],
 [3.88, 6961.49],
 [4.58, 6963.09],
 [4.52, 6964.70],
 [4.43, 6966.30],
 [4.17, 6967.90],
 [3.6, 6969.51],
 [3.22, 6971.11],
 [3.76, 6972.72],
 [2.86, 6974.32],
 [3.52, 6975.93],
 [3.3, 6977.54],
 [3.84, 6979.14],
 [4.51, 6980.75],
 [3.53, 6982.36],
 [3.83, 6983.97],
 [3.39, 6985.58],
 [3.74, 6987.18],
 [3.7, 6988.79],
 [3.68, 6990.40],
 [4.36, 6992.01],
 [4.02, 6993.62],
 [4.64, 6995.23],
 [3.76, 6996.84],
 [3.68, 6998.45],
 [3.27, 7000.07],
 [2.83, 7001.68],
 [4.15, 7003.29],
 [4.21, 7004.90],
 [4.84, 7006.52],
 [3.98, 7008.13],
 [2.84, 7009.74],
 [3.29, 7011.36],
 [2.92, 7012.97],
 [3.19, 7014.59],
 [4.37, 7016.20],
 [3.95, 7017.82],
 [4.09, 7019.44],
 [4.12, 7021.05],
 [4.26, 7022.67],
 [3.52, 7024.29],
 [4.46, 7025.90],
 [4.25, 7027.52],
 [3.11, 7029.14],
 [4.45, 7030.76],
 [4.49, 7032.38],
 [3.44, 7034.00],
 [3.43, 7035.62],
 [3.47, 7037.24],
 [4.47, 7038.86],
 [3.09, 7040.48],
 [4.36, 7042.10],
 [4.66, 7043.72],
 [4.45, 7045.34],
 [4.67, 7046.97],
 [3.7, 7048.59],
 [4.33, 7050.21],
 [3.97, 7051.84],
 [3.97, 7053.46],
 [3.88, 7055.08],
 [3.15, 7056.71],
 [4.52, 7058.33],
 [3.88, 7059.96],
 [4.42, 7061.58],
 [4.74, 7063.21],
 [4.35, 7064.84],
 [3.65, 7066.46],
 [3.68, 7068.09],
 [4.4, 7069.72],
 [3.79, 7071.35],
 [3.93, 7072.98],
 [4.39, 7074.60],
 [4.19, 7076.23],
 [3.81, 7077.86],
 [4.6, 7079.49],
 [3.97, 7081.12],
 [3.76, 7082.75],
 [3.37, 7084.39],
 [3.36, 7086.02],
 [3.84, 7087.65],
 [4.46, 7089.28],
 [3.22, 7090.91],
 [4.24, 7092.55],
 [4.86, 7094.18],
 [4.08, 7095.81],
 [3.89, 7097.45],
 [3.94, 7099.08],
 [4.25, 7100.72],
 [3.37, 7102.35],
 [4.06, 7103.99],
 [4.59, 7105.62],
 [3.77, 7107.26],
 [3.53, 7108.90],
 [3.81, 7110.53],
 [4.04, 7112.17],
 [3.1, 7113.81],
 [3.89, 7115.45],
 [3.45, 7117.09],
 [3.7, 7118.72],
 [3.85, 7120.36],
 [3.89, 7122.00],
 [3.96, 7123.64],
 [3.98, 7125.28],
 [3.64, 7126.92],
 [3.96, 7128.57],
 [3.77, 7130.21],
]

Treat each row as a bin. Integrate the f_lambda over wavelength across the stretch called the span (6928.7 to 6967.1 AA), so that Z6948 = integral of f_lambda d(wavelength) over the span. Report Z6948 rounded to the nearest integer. 159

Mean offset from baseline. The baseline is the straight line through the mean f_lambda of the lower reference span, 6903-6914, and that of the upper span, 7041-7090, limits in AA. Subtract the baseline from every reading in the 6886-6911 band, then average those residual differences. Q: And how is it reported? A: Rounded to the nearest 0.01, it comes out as -0.18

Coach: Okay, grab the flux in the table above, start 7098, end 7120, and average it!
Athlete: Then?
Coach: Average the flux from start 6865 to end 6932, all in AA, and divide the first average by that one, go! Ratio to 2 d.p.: 0.96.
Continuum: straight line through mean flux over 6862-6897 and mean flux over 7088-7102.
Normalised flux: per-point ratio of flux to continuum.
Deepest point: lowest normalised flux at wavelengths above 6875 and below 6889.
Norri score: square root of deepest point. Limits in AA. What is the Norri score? 0.86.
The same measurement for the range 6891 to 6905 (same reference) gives 0.92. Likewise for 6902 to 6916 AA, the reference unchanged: 0.86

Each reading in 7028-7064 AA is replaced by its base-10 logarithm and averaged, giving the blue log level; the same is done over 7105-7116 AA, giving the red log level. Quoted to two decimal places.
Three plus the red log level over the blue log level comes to 3.96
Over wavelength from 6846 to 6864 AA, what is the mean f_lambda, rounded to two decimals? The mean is 4.00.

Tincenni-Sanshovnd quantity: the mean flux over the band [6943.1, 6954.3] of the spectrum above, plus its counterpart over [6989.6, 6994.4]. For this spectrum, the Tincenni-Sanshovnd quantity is 7.8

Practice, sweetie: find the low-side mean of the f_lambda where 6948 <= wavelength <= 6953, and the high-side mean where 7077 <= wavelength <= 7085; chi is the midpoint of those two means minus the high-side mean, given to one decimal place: -0.2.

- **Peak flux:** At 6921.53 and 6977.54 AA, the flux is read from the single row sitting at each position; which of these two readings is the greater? 4.40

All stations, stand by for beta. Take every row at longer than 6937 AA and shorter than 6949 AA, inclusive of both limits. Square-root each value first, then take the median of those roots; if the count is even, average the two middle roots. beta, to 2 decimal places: 2.05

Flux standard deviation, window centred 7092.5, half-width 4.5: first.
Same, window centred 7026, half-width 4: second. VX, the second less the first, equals -0.03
